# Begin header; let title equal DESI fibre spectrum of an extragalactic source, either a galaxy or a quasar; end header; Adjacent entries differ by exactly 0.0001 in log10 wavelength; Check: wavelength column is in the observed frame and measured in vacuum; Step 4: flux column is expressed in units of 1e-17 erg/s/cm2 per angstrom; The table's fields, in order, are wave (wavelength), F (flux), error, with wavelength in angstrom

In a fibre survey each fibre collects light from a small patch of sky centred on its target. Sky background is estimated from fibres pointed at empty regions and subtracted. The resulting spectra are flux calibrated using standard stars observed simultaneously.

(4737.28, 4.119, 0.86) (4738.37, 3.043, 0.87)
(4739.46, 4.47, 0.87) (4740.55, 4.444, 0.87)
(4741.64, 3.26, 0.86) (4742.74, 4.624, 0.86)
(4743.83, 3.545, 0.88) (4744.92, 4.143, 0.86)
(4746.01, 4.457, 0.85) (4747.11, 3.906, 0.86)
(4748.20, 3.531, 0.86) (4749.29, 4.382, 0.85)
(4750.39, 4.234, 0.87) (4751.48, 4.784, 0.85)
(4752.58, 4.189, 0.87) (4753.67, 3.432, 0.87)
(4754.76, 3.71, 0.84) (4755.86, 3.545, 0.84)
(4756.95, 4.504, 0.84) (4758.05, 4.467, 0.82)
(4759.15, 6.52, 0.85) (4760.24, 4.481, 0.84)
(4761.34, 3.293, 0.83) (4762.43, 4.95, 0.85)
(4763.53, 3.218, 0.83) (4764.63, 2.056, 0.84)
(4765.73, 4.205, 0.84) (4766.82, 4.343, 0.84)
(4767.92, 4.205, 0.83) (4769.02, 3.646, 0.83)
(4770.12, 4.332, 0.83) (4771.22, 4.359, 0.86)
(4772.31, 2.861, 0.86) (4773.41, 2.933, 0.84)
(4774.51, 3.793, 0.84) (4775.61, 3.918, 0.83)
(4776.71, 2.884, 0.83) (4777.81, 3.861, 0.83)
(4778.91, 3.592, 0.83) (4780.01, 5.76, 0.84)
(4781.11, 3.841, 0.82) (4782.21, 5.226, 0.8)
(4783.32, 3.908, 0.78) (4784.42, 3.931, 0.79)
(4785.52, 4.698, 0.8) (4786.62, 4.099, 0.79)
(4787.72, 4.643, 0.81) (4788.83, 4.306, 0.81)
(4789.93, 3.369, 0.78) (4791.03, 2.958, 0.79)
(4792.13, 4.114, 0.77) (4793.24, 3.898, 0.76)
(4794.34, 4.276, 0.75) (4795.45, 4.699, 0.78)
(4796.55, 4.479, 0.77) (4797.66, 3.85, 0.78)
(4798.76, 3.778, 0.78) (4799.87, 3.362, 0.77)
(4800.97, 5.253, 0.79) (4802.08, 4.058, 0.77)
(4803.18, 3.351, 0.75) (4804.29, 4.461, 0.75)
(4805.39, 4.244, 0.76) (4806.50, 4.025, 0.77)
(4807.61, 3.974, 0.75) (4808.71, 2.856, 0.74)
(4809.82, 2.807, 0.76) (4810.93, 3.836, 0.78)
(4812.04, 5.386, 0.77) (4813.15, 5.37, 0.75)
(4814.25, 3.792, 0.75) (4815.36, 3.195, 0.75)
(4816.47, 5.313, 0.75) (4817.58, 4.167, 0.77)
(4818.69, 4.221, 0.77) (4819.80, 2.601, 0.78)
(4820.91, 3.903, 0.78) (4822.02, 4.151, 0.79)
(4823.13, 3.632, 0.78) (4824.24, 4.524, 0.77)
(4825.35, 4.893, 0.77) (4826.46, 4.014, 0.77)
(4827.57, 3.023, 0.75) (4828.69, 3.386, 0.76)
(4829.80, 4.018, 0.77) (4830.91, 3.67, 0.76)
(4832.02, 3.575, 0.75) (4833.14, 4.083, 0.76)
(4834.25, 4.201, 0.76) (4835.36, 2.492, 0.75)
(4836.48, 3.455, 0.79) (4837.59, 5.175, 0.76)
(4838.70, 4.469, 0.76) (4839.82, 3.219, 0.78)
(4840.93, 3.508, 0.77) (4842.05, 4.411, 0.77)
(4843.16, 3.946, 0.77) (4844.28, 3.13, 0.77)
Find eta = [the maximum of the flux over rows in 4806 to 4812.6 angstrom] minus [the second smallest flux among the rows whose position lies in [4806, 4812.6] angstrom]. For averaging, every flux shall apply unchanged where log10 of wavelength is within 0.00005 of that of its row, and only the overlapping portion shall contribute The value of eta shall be 2.5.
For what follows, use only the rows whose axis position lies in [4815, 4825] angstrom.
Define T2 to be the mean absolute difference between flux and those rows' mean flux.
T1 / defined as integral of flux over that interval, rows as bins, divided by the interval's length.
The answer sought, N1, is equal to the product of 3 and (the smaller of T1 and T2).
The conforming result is 1.69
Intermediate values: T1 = 4.00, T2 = 0.56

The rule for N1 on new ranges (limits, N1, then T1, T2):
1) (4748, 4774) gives 1.96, 4.01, 0.65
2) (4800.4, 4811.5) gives 1.62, 3.89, 0.54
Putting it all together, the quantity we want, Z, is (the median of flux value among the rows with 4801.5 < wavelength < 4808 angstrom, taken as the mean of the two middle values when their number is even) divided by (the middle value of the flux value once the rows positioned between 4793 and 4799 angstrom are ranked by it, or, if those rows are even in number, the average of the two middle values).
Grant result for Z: 0.99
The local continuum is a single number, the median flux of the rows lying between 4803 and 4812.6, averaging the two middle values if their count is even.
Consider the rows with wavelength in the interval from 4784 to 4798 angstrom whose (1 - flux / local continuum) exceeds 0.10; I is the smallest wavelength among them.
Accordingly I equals 4789.93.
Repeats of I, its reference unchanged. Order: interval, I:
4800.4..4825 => 4803.18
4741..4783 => 4741.64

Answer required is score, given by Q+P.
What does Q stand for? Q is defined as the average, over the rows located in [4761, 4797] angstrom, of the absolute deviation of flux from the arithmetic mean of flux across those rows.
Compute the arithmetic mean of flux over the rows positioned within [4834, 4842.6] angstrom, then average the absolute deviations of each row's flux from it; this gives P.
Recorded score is 1.26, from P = 0.70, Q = 0.57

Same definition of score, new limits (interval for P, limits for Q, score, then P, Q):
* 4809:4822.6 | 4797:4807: 1.12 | 0.71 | 0.41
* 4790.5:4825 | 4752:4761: 1.18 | 0.55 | 0.64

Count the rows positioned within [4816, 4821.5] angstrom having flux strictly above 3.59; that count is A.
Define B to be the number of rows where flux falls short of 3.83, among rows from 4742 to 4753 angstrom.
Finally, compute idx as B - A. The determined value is -2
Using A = 4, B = 2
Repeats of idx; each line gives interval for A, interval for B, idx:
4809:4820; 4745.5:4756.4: -3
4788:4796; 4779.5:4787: -5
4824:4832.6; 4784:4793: -3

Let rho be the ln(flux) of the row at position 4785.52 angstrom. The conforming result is 1.55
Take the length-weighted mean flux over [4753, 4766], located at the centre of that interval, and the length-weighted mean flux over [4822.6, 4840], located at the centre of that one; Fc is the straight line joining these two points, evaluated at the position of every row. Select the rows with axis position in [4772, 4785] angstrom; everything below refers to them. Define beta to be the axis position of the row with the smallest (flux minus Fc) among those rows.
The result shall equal 4772.31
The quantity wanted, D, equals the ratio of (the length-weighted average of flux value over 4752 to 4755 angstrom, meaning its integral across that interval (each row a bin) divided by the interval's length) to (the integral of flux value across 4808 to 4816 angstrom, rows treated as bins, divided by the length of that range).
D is 0.97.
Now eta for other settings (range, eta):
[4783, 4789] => 0.8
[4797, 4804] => 1.9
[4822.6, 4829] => 1.5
